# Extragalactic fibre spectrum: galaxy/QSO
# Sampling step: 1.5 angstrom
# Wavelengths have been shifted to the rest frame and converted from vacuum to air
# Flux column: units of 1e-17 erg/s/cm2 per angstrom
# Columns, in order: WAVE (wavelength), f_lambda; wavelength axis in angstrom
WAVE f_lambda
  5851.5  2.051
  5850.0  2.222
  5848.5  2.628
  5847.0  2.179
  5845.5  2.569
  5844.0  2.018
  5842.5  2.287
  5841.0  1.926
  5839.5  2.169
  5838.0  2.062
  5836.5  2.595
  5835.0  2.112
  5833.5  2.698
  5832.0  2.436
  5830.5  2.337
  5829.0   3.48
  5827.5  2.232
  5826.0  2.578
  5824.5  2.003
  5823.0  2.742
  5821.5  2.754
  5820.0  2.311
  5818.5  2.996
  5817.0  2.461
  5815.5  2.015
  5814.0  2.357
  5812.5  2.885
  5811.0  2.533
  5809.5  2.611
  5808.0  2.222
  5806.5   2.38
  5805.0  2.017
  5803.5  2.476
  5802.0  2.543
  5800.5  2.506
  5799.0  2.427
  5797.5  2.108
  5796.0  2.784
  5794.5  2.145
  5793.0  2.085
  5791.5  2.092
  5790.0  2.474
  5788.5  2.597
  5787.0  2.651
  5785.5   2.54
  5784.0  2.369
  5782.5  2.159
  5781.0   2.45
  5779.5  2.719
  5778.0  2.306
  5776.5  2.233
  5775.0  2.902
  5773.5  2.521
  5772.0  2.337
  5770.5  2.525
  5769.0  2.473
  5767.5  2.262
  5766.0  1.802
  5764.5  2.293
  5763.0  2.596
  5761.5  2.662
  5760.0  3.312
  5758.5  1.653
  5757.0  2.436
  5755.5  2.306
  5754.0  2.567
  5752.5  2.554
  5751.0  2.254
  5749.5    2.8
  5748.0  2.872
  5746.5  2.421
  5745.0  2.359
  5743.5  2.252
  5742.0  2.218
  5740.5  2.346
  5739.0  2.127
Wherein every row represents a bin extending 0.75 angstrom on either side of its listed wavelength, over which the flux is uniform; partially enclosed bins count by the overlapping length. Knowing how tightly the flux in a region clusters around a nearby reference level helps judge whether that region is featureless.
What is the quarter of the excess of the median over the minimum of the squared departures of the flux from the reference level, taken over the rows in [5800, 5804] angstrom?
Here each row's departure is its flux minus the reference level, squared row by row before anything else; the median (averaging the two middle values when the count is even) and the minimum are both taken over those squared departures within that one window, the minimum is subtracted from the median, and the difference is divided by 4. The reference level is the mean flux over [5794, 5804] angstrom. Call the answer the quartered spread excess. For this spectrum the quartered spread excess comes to 0.001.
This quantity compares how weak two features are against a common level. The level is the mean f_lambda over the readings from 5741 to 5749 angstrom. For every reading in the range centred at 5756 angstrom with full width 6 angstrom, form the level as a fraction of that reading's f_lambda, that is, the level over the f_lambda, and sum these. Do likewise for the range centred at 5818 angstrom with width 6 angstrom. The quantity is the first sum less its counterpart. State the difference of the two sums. 0.41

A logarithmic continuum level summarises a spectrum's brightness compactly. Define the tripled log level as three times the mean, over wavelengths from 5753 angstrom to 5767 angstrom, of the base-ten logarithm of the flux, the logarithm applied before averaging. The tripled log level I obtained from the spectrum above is 1.12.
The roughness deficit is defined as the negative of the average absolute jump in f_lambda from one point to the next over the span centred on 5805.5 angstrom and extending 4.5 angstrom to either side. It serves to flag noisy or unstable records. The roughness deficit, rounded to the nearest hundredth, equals -0.29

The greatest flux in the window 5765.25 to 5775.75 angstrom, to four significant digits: 2.902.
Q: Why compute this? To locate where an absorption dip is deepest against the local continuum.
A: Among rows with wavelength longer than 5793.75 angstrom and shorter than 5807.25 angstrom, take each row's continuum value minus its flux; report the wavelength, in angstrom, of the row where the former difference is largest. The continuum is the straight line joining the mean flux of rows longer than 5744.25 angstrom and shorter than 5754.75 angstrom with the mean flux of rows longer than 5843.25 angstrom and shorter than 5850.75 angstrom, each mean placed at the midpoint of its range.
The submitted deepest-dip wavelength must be 5805.0 angstrom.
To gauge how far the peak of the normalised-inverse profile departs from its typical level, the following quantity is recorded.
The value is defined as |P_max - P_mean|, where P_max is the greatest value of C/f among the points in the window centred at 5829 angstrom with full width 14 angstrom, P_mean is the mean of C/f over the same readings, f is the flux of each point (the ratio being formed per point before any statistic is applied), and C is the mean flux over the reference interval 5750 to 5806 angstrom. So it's 0.22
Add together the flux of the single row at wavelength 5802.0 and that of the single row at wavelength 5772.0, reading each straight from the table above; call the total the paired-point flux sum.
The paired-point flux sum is 4.9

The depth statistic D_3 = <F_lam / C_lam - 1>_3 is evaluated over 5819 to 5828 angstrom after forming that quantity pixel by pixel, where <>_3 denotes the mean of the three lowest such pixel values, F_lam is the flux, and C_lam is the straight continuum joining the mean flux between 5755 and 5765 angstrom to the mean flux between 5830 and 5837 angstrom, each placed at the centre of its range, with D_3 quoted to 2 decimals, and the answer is -0.11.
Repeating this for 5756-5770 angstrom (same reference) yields -0.23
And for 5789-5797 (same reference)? -0.14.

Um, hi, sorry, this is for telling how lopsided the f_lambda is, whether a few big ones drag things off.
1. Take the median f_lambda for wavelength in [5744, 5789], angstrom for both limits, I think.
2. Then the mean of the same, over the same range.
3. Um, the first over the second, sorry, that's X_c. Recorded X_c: 1.00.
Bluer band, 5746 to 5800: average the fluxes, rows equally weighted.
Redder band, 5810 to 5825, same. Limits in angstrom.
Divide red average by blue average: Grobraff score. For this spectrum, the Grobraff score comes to 1.03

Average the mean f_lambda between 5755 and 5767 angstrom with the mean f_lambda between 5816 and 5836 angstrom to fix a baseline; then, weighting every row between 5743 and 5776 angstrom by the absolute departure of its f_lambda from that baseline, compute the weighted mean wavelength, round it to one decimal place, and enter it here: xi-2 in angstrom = 5759.5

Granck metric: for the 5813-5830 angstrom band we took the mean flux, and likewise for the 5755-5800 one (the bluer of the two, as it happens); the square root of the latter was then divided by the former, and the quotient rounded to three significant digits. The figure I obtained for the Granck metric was 0.611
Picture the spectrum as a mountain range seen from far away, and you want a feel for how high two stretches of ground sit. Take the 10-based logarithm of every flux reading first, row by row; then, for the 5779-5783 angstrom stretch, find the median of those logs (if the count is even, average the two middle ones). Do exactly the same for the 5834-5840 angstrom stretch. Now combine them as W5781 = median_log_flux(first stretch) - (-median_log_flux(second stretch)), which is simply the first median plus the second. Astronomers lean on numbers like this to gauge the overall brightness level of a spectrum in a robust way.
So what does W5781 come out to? 0.72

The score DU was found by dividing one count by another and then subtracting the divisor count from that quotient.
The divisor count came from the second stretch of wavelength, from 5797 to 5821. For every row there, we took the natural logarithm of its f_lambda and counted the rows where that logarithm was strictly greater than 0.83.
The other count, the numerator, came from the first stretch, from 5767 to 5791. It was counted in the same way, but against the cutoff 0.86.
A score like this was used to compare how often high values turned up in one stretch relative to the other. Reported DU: -11.1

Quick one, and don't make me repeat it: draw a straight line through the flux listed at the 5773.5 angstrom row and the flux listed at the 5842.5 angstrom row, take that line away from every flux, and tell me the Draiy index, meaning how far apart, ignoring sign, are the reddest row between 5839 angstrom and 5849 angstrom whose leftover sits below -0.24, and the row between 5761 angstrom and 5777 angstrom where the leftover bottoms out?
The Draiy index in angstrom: 78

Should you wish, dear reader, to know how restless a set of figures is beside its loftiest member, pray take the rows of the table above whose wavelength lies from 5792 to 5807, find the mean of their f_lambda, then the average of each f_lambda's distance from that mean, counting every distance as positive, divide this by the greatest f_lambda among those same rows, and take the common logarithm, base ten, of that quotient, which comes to -1.13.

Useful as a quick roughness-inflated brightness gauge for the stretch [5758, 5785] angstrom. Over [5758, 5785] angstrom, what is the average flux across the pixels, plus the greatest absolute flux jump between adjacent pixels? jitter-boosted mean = 4.1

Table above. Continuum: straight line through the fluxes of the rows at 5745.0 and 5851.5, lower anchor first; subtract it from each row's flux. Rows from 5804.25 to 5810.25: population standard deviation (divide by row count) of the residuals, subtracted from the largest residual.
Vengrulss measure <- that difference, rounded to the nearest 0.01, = 0.22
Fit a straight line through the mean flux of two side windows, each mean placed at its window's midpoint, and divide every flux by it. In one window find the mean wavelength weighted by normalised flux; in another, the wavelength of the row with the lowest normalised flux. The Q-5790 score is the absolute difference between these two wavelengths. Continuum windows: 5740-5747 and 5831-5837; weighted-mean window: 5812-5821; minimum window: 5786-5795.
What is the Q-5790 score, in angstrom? 23.2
